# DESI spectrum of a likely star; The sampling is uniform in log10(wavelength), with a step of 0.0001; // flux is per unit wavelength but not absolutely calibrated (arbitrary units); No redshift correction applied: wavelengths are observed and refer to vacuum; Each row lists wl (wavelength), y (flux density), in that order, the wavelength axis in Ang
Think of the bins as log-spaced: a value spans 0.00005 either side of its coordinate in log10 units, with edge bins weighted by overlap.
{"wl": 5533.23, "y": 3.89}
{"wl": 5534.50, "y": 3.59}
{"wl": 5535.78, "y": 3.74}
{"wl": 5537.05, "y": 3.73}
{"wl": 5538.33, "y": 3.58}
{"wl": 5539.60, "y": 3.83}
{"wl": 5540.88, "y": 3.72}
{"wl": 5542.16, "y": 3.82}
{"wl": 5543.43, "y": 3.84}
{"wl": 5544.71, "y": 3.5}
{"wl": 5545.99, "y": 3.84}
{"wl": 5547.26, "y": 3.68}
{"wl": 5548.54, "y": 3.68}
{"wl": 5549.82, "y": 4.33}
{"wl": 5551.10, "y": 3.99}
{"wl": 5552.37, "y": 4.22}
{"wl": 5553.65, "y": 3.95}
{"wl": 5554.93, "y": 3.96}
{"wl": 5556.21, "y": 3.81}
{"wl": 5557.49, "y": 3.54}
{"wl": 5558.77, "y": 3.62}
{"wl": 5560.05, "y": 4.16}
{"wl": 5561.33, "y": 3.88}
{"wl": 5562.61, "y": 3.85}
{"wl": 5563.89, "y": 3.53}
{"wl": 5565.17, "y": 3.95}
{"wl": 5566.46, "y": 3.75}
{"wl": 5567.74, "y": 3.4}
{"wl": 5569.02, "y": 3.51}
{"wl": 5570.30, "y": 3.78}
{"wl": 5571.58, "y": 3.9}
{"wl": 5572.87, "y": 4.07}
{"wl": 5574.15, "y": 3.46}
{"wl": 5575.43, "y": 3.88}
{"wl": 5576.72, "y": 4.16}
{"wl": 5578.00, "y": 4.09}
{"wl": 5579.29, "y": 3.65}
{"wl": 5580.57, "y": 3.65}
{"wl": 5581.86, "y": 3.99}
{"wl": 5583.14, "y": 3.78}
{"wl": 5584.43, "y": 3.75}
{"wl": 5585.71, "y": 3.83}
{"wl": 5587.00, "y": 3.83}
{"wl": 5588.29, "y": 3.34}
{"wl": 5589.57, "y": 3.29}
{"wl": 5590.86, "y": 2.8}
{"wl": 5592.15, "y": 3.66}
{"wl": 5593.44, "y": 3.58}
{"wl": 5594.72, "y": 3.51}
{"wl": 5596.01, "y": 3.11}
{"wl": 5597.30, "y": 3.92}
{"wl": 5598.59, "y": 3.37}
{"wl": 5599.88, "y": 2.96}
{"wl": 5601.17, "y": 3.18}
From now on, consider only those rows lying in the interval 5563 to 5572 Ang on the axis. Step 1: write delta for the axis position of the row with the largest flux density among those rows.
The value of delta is 5565.17 Ang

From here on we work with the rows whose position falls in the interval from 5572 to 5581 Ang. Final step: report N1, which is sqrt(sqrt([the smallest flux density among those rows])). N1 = 1.36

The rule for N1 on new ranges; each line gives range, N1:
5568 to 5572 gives 1.37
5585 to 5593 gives 1.29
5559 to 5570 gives 1.36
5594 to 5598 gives 1.33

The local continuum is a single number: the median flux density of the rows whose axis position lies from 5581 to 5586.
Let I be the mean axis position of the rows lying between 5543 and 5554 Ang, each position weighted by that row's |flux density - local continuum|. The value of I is 5549.5 Ang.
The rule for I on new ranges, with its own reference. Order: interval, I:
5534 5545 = 5539.6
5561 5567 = 5564.0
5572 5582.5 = 5576.9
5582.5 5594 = 5590.1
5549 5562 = 5554.5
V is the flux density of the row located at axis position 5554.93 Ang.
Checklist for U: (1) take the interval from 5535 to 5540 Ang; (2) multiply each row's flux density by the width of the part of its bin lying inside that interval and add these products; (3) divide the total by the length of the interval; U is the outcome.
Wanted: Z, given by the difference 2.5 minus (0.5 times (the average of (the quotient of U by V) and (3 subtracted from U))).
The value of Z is 2.09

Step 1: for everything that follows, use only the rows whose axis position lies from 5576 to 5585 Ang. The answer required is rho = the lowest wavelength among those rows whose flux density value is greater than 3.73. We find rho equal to 5576.72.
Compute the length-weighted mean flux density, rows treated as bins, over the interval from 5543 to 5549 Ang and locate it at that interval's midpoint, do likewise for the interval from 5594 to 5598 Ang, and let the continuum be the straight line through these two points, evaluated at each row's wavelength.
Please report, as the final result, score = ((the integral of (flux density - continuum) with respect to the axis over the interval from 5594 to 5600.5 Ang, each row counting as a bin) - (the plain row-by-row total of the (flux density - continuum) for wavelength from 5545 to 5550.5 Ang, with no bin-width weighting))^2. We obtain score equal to 3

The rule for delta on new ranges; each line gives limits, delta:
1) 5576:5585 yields 5576.72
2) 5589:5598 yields 5597.30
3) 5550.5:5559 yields 5552.37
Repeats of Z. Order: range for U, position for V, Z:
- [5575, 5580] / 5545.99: 2.01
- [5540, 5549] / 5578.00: 2.09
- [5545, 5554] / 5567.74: 1.98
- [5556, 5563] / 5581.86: 2.06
